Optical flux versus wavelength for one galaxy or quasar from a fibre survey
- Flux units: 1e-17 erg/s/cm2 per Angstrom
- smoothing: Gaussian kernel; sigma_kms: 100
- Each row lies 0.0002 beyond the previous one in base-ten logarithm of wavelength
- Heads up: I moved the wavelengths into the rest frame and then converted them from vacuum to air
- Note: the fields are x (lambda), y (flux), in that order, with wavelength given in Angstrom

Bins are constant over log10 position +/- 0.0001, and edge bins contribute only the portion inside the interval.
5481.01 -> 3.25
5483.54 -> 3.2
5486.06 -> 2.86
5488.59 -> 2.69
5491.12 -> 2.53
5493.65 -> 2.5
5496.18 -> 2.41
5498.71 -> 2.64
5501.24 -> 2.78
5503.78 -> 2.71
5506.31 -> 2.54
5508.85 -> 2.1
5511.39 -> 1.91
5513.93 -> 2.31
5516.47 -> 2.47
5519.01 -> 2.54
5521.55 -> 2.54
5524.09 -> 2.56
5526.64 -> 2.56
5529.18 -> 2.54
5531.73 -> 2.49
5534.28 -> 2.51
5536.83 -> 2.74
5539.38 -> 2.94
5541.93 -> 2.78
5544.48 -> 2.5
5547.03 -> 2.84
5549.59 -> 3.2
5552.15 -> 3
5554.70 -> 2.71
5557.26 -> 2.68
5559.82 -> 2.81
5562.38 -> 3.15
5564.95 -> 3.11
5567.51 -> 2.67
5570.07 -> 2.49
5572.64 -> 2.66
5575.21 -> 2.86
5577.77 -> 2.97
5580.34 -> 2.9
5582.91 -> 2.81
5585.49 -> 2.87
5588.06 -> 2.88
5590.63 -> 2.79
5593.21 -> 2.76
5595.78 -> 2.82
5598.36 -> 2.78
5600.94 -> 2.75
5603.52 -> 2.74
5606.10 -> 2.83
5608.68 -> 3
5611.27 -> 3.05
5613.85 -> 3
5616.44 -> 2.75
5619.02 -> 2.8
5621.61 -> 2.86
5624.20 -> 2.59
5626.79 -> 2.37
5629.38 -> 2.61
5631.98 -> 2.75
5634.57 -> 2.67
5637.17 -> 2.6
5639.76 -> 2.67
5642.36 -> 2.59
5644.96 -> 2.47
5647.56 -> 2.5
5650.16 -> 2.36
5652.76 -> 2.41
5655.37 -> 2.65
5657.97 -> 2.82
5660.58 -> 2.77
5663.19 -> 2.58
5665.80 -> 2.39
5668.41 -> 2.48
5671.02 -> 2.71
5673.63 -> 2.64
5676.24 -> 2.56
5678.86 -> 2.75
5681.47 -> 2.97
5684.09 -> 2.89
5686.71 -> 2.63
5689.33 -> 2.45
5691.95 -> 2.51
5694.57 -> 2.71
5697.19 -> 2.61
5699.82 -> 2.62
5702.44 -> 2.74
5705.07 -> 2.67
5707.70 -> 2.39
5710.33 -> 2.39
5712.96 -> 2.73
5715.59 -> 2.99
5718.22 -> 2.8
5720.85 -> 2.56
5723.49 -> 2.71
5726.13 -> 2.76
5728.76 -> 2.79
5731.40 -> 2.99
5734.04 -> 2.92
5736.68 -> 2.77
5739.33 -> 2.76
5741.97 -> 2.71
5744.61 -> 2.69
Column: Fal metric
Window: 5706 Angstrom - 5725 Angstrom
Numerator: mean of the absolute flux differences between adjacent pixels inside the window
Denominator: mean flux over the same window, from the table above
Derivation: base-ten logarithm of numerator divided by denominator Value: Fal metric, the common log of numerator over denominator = -1.1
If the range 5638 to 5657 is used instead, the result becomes -1.4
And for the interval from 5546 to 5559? -1.1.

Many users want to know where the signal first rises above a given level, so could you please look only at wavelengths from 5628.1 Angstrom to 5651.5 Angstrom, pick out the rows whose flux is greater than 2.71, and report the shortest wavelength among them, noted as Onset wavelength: 5631.98 Angstrom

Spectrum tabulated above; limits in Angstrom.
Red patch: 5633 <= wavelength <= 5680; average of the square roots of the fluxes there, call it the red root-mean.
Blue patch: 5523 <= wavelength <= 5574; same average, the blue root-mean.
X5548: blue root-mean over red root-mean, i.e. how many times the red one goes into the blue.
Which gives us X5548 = 1.03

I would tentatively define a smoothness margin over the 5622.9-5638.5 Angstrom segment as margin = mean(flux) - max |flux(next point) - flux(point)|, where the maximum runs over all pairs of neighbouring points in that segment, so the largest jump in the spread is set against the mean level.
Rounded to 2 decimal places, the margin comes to 2.36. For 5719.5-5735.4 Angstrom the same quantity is 2.59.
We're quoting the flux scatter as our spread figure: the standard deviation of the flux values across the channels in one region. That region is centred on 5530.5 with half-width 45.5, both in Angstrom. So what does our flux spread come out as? 0.26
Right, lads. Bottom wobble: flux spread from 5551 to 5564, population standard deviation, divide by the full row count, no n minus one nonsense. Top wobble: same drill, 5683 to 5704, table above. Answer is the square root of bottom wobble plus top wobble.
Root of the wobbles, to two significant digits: 0.55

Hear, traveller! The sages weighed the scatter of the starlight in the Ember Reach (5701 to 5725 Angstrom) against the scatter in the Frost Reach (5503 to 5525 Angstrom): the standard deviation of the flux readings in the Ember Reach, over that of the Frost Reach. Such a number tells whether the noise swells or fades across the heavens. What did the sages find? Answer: 0.75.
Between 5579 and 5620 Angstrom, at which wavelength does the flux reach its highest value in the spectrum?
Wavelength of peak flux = 5611.27 Angstrom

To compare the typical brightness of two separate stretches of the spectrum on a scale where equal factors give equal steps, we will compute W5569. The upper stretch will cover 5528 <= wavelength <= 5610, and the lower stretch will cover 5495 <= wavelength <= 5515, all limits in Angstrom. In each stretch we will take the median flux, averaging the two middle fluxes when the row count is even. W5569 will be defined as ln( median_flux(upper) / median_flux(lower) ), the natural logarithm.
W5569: 0.12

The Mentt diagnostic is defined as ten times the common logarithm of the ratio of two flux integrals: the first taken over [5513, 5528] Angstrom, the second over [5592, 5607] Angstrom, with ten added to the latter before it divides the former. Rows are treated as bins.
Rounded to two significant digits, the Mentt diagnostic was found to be -1.4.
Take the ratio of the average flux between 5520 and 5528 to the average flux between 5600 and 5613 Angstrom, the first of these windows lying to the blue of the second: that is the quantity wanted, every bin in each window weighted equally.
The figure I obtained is 0.89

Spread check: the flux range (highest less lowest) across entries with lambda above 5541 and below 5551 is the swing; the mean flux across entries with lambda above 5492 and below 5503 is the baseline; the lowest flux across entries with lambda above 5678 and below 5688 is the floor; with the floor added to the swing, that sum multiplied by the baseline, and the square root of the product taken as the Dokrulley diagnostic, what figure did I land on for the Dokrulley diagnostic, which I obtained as 2.93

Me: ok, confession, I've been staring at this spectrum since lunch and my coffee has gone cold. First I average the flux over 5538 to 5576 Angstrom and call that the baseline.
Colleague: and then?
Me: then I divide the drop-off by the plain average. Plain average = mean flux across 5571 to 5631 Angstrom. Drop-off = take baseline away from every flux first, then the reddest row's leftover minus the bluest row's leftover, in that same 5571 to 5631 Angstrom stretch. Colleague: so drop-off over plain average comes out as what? -0.018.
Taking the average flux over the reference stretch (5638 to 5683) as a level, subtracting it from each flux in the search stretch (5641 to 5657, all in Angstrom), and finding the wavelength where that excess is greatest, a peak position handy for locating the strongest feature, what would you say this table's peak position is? 5655.37 Angstrom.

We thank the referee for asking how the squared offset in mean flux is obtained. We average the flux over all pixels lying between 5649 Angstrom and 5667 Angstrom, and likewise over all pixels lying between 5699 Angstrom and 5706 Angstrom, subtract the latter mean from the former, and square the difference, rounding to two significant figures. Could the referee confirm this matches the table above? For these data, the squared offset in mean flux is 0.012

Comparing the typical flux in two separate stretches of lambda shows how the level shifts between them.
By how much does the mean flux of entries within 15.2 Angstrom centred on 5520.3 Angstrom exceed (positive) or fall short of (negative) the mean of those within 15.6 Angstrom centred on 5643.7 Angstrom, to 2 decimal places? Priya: -0.04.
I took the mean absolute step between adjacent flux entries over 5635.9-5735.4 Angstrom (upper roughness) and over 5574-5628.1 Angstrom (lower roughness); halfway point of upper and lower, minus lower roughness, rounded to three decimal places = 0.024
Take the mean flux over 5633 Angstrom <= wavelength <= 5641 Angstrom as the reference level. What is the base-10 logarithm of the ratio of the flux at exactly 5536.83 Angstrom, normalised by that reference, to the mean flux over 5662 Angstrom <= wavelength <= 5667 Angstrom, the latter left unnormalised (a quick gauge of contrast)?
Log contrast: -0.38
